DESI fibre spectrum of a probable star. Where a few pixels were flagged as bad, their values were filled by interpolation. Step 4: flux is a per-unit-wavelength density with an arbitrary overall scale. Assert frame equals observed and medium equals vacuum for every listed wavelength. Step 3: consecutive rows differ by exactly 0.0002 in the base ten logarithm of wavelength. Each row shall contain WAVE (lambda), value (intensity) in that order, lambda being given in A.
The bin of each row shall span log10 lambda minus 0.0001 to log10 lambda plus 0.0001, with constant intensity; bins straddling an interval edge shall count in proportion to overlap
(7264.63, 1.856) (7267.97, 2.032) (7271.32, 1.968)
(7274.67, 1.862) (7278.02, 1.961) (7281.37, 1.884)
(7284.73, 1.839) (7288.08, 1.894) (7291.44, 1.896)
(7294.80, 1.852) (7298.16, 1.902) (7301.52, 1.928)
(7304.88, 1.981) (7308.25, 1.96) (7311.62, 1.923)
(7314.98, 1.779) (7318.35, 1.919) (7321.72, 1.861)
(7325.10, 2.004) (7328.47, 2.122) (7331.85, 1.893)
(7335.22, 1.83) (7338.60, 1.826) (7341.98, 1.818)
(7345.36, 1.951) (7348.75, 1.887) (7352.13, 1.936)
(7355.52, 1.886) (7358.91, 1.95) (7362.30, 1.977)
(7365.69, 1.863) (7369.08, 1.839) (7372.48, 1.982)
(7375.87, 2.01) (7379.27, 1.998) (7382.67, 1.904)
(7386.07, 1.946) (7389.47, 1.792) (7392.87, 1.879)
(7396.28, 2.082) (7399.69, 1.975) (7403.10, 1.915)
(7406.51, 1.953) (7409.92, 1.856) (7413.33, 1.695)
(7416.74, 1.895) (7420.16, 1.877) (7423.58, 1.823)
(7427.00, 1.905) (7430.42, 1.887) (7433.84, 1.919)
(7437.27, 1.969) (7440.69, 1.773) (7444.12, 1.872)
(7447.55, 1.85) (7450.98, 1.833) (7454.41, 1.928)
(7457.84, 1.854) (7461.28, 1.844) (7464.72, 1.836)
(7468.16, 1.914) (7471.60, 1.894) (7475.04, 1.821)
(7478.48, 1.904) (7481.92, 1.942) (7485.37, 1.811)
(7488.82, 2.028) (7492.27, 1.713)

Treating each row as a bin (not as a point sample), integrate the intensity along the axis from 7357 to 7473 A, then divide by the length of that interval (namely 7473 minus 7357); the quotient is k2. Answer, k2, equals 1.897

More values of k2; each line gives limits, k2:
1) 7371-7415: 1.922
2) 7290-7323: 1.901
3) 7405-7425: 1.850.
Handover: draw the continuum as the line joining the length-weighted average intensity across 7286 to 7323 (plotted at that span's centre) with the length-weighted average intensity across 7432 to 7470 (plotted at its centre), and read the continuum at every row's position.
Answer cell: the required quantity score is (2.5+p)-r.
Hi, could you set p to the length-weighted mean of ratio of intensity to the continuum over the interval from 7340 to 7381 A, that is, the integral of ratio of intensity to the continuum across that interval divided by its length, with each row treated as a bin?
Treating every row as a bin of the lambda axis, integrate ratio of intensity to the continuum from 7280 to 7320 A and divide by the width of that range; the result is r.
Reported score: 2.52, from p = 1.02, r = 1.00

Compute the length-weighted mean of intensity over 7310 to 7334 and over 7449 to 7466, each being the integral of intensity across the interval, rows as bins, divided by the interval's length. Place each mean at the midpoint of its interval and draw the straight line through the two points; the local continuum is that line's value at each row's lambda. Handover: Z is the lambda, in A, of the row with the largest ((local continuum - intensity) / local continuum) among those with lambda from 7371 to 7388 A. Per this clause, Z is 7382.67 A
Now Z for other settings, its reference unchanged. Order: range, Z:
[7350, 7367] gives 7365.69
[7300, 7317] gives 7314.98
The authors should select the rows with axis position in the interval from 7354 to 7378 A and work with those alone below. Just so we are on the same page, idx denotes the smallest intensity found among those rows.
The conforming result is 1.839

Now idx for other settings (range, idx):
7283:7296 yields 1.839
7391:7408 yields 1.879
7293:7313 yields 1.852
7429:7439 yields 1.887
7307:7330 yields 1.779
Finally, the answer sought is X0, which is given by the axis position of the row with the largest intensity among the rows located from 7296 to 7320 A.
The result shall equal 7304.88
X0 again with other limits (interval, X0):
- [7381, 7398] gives 7396.28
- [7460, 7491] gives 7488.82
